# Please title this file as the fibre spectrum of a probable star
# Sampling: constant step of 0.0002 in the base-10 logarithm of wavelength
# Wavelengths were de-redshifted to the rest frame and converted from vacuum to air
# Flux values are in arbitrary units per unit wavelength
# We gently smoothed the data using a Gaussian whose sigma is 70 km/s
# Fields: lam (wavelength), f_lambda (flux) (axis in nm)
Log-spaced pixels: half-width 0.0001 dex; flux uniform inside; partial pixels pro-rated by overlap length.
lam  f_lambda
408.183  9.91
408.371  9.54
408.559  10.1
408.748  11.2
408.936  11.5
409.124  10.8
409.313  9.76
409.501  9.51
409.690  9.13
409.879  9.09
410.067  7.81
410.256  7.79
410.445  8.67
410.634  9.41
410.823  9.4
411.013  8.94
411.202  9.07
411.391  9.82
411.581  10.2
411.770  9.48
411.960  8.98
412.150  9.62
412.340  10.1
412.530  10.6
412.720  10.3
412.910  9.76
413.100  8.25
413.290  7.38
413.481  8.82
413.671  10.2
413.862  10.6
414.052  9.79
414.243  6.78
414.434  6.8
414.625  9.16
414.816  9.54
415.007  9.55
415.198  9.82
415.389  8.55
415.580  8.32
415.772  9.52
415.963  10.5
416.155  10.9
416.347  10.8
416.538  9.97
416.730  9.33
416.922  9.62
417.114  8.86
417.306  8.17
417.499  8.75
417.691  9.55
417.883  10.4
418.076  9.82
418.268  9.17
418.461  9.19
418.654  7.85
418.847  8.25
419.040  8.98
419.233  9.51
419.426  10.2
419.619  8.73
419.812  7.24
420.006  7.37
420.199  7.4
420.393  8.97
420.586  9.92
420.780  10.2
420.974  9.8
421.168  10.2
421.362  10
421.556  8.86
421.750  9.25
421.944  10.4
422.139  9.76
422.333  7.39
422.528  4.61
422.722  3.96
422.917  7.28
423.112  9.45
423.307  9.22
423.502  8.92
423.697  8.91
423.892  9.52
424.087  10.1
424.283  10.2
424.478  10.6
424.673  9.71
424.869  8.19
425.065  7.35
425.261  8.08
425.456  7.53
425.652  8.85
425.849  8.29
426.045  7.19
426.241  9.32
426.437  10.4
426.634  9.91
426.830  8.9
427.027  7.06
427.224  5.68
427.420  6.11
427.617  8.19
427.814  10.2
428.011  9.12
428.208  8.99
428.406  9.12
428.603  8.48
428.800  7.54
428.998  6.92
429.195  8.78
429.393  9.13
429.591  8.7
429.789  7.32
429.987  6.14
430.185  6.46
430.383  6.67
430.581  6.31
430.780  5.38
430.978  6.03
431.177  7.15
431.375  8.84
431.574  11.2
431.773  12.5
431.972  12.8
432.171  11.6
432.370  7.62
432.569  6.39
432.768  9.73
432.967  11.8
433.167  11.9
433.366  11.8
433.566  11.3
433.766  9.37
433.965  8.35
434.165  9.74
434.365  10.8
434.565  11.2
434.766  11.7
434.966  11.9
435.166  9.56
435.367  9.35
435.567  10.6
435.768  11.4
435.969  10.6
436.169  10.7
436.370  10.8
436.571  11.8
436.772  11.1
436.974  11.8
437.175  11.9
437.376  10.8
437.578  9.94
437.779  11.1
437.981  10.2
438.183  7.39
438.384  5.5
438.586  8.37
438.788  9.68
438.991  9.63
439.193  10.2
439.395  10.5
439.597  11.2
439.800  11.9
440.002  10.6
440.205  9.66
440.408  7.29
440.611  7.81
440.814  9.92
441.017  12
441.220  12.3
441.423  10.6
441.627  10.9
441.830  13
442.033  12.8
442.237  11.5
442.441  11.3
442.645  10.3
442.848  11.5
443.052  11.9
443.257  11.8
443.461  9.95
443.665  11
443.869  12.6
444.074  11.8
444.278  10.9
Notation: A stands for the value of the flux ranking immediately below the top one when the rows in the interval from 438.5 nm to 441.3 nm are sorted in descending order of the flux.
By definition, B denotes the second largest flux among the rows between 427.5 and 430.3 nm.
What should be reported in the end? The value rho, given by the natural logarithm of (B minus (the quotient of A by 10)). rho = 2.07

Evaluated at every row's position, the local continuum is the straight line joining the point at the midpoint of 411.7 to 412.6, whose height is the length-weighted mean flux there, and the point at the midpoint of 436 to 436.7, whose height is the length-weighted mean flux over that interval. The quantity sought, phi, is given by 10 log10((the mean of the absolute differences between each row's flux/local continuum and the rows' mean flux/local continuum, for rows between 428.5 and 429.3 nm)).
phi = -11.8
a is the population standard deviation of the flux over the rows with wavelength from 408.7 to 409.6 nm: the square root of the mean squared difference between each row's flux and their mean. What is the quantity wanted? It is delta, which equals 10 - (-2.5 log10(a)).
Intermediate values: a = 0.79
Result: 9.7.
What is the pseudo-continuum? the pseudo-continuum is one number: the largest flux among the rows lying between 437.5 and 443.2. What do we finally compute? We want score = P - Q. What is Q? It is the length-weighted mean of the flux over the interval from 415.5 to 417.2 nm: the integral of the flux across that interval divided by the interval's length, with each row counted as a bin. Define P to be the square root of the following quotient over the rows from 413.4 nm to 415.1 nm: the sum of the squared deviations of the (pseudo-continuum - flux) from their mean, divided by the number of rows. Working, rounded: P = 1.29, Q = 9.8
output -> -8.5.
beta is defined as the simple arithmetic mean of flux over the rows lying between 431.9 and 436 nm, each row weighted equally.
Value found 10.5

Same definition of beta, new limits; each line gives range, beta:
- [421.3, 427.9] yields 8.5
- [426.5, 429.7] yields 8.3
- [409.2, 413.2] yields 9.3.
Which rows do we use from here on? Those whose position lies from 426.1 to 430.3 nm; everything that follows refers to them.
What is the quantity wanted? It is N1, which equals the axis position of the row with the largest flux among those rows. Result 426.437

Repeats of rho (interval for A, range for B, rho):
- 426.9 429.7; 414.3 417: 2.29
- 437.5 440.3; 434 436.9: 2.37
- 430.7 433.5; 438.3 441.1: 2.37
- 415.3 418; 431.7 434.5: 2.44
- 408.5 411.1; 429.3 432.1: 2.43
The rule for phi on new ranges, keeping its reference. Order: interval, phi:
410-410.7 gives -12.0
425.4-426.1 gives -12.4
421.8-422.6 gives -7.0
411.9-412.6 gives -12.8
